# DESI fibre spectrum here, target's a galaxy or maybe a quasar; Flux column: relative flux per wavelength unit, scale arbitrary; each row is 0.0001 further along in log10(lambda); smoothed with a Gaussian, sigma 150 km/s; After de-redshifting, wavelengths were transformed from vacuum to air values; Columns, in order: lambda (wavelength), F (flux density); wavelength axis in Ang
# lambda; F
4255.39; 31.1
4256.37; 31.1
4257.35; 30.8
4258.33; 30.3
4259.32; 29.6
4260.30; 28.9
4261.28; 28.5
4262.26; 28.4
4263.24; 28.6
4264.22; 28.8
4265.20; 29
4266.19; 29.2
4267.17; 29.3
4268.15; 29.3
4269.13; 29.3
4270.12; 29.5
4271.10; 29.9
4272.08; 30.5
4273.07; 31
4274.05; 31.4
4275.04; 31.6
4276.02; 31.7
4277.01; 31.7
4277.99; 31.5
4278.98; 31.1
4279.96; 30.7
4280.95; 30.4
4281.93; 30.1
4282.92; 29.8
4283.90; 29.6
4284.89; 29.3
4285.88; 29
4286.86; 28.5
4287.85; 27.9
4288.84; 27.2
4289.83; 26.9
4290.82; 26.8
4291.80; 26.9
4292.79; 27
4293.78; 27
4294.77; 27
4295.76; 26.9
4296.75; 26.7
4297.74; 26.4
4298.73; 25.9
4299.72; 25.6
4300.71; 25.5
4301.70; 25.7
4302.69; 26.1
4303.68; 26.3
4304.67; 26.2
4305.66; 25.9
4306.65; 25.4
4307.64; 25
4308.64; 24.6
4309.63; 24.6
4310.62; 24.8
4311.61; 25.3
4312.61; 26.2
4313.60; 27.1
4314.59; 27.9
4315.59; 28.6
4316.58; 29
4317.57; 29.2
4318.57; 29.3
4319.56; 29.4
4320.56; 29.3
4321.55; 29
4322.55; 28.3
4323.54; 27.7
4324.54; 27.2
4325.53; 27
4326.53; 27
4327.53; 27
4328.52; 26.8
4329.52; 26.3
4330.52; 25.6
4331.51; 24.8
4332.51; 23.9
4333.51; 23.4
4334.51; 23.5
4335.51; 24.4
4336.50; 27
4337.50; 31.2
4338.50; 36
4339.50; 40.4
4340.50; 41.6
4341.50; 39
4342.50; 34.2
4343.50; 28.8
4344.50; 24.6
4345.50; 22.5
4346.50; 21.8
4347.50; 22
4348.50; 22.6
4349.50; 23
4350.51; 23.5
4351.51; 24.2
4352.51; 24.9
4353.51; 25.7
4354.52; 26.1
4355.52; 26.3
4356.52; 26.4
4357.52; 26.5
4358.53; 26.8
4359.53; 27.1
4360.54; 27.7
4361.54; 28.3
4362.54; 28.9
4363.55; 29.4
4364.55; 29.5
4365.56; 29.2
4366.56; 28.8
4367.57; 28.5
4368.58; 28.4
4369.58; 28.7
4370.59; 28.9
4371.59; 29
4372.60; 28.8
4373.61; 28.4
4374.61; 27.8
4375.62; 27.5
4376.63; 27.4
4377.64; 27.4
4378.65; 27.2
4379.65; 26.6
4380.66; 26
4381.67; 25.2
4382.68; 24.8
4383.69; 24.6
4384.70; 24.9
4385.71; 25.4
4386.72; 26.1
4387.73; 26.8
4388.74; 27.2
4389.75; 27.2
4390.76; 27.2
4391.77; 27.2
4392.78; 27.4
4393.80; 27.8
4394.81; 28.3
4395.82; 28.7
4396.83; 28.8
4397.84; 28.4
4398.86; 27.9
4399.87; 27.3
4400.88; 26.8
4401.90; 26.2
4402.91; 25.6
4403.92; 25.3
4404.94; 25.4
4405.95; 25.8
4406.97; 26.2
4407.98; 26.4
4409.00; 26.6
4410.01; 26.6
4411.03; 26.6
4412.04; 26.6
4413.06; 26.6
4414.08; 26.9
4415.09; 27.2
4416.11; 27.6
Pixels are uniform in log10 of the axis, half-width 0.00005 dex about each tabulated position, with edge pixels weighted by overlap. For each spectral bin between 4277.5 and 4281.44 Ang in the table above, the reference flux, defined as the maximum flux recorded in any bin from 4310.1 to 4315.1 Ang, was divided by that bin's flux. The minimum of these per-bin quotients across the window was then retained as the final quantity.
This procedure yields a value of 0.89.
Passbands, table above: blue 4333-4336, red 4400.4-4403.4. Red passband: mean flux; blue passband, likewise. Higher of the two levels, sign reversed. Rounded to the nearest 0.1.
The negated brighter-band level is -26.2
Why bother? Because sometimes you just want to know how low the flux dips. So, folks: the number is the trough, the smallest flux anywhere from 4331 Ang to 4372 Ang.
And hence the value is 21.8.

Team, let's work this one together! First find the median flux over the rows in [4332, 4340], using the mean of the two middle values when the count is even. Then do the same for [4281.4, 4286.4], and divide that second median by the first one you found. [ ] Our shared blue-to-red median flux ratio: 1.15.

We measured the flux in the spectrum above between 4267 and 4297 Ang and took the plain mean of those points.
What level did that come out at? 29.2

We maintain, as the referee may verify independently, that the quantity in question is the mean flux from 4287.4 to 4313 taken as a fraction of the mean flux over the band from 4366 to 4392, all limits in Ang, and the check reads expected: 0.96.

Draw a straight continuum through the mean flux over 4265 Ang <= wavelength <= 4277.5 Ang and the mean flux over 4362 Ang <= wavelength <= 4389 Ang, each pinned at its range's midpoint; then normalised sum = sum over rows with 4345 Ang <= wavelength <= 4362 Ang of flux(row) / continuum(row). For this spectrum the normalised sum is 15.2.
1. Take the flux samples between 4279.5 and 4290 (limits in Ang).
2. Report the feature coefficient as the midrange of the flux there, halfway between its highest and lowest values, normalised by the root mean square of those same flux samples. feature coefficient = 0.99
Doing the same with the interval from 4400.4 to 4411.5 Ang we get 1.00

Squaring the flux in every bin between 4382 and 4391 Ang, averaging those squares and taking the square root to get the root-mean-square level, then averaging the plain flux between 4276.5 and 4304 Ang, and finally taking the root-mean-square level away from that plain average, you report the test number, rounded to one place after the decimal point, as 1.9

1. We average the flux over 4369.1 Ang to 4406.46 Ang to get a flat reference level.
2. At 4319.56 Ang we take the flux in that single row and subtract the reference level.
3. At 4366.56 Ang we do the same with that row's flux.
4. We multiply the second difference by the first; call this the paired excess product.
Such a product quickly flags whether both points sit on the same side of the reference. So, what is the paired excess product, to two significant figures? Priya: 4.2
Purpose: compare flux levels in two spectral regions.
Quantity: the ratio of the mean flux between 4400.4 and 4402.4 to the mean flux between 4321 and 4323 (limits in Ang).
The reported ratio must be 0.92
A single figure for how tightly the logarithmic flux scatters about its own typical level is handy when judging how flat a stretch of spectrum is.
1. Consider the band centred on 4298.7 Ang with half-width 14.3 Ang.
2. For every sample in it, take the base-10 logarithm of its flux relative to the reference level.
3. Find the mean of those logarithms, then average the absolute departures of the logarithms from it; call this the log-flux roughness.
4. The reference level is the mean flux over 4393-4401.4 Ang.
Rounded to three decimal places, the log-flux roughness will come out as 0.015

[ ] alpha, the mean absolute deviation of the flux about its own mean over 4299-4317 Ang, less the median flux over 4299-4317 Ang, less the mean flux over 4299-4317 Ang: -51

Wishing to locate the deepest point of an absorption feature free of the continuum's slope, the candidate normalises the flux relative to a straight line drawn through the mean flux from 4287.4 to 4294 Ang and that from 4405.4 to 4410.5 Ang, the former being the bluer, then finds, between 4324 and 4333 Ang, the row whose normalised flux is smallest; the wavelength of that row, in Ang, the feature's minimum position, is 4332.51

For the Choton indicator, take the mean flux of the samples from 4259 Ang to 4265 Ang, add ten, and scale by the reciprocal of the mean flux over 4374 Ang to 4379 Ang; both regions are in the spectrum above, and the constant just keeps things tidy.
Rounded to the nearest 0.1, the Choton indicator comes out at 1.4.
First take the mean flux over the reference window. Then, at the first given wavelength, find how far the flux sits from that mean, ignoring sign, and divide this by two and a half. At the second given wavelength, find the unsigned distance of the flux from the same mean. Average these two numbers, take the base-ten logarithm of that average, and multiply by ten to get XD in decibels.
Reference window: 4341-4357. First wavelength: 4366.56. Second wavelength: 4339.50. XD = 9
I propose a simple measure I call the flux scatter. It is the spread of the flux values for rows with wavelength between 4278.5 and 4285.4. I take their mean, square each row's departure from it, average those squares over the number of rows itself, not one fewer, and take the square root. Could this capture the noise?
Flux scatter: 0.59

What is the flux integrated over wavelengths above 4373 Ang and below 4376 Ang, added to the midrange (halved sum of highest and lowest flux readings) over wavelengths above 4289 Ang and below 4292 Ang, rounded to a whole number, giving 111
